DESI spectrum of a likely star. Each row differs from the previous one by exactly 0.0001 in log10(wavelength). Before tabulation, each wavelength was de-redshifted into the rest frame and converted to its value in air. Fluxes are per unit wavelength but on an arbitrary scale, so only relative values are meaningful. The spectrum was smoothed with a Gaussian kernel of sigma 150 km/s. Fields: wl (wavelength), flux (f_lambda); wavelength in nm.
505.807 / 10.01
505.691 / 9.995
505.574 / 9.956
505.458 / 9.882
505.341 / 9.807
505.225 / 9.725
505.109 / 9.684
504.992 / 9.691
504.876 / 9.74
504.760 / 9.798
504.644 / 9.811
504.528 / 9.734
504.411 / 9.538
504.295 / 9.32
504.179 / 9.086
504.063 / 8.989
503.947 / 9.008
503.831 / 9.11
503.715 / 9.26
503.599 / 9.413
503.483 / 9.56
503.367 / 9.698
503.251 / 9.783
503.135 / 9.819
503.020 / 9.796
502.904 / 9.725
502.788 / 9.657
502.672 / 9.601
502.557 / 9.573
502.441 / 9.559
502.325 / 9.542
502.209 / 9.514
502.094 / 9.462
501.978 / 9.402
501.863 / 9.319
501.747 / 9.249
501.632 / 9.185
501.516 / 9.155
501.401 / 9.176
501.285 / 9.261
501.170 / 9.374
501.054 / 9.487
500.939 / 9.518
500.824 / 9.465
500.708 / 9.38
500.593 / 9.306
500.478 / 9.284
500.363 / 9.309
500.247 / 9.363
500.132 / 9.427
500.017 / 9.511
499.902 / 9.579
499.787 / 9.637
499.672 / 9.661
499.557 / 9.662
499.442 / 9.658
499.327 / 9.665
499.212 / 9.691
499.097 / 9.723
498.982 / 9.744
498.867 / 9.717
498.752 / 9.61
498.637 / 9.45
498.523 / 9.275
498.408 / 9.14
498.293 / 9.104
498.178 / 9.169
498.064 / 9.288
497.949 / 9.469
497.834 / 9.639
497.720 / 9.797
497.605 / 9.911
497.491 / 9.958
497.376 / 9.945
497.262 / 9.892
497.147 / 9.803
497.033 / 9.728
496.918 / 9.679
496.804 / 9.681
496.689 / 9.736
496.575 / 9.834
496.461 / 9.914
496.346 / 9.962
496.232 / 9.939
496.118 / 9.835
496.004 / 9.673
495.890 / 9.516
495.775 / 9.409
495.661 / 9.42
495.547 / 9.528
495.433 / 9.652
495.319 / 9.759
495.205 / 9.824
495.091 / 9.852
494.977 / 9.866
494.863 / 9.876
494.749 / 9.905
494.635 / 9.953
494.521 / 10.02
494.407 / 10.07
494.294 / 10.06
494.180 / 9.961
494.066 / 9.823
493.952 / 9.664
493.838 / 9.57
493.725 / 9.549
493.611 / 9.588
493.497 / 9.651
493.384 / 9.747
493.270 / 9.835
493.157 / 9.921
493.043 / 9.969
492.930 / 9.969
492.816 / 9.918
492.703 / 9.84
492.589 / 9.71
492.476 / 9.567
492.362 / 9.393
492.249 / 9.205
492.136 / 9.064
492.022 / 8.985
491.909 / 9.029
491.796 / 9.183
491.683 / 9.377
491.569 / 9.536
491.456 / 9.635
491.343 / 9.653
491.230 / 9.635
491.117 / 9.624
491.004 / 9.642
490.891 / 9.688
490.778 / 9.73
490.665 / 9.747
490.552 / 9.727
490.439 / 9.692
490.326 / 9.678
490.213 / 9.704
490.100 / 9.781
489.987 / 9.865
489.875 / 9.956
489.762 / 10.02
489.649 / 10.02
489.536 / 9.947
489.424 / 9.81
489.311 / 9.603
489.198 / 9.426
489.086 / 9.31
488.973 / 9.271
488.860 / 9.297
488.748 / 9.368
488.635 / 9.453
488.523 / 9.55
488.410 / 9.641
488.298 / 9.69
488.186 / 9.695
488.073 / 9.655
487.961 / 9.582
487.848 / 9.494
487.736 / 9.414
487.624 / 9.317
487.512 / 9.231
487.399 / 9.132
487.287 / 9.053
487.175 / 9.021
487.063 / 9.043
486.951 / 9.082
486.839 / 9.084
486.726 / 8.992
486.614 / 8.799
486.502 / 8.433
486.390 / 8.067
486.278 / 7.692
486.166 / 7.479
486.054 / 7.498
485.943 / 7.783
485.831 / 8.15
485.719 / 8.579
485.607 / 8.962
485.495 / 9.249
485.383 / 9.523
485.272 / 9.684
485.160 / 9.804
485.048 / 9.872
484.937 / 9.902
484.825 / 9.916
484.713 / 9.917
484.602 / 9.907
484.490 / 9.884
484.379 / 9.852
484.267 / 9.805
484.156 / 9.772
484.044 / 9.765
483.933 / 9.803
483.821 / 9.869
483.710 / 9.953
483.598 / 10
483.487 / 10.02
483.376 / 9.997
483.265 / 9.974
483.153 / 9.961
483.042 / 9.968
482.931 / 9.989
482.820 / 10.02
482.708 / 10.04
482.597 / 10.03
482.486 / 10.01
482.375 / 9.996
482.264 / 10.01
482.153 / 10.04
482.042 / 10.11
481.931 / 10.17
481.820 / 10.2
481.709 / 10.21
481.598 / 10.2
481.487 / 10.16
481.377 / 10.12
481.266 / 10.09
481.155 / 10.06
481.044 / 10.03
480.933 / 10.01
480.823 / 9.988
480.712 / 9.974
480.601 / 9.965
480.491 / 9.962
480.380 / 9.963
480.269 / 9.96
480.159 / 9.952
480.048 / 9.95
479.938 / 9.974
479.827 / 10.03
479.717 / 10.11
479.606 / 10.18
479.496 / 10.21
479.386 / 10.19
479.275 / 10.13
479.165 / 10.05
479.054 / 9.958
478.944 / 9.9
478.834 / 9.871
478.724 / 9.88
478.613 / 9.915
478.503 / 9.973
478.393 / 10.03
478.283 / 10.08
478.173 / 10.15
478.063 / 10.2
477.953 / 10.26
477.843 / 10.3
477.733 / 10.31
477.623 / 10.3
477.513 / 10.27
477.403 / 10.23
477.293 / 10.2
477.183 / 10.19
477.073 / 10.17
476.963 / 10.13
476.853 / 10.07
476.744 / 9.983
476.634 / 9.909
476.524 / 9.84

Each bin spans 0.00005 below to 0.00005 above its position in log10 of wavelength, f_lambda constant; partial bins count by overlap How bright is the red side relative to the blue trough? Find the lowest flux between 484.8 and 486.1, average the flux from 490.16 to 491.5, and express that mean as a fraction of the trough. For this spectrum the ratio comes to 1.29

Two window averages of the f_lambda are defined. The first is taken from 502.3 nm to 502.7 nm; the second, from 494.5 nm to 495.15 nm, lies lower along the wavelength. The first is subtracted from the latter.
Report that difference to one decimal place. 0.3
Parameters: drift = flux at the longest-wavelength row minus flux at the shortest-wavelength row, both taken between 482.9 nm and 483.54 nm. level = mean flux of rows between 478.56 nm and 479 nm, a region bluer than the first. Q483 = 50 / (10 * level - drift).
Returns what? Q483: 0.51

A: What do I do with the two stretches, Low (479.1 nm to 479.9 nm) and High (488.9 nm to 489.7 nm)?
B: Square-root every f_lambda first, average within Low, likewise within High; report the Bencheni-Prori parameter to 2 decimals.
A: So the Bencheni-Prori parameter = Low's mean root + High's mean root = 6.28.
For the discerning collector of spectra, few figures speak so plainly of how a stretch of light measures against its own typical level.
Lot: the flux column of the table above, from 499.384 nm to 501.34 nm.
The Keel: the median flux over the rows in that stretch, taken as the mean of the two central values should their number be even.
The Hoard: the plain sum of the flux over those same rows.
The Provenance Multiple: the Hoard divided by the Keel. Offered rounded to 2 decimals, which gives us 17.00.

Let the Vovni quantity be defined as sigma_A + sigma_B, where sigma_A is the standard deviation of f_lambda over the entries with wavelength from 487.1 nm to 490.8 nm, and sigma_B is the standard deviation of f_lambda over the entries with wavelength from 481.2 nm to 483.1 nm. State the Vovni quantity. 0.35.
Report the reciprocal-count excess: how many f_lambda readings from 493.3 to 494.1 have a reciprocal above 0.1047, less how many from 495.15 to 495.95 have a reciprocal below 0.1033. -1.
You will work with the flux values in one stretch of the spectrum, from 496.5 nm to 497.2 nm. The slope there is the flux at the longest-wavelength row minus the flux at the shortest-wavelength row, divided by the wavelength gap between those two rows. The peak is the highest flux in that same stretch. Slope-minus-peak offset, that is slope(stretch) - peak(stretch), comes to -9.9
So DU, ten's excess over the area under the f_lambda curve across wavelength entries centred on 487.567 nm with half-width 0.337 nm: 3.75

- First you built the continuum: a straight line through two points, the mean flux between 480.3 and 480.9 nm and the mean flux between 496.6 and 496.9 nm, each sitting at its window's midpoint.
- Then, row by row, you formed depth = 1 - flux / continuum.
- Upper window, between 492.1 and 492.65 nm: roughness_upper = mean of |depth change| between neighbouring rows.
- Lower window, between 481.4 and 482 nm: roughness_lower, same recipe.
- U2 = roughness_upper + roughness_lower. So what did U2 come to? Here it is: 0.019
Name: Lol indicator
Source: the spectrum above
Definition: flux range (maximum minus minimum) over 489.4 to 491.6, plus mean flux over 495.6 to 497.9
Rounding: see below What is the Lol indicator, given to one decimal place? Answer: 10.2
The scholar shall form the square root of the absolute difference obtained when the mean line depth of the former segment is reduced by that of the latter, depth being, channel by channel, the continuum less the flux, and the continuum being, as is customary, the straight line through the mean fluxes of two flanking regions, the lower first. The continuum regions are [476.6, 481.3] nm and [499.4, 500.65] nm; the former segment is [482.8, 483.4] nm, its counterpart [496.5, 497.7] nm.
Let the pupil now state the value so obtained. 0.47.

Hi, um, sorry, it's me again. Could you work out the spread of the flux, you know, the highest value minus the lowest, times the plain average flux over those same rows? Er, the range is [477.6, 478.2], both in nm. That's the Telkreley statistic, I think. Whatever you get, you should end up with 1.6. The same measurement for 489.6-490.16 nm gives 2.4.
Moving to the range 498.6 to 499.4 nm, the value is 2.8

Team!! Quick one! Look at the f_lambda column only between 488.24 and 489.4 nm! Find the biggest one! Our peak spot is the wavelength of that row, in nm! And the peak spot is 488.298 nm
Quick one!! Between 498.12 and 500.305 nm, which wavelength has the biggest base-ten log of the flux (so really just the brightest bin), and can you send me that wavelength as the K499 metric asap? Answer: 498.982 nm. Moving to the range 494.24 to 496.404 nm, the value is 494.407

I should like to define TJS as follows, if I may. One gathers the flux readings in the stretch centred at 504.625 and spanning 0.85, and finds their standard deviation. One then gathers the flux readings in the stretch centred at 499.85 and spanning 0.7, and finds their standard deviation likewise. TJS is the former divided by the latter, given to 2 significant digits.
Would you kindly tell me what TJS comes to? 1.9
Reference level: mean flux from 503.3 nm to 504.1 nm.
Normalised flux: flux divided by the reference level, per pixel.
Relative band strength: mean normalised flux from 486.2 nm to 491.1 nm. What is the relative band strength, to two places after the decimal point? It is 1.01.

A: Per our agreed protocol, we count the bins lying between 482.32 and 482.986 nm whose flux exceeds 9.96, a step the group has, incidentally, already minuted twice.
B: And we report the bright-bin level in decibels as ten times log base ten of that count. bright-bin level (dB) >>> 7.8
